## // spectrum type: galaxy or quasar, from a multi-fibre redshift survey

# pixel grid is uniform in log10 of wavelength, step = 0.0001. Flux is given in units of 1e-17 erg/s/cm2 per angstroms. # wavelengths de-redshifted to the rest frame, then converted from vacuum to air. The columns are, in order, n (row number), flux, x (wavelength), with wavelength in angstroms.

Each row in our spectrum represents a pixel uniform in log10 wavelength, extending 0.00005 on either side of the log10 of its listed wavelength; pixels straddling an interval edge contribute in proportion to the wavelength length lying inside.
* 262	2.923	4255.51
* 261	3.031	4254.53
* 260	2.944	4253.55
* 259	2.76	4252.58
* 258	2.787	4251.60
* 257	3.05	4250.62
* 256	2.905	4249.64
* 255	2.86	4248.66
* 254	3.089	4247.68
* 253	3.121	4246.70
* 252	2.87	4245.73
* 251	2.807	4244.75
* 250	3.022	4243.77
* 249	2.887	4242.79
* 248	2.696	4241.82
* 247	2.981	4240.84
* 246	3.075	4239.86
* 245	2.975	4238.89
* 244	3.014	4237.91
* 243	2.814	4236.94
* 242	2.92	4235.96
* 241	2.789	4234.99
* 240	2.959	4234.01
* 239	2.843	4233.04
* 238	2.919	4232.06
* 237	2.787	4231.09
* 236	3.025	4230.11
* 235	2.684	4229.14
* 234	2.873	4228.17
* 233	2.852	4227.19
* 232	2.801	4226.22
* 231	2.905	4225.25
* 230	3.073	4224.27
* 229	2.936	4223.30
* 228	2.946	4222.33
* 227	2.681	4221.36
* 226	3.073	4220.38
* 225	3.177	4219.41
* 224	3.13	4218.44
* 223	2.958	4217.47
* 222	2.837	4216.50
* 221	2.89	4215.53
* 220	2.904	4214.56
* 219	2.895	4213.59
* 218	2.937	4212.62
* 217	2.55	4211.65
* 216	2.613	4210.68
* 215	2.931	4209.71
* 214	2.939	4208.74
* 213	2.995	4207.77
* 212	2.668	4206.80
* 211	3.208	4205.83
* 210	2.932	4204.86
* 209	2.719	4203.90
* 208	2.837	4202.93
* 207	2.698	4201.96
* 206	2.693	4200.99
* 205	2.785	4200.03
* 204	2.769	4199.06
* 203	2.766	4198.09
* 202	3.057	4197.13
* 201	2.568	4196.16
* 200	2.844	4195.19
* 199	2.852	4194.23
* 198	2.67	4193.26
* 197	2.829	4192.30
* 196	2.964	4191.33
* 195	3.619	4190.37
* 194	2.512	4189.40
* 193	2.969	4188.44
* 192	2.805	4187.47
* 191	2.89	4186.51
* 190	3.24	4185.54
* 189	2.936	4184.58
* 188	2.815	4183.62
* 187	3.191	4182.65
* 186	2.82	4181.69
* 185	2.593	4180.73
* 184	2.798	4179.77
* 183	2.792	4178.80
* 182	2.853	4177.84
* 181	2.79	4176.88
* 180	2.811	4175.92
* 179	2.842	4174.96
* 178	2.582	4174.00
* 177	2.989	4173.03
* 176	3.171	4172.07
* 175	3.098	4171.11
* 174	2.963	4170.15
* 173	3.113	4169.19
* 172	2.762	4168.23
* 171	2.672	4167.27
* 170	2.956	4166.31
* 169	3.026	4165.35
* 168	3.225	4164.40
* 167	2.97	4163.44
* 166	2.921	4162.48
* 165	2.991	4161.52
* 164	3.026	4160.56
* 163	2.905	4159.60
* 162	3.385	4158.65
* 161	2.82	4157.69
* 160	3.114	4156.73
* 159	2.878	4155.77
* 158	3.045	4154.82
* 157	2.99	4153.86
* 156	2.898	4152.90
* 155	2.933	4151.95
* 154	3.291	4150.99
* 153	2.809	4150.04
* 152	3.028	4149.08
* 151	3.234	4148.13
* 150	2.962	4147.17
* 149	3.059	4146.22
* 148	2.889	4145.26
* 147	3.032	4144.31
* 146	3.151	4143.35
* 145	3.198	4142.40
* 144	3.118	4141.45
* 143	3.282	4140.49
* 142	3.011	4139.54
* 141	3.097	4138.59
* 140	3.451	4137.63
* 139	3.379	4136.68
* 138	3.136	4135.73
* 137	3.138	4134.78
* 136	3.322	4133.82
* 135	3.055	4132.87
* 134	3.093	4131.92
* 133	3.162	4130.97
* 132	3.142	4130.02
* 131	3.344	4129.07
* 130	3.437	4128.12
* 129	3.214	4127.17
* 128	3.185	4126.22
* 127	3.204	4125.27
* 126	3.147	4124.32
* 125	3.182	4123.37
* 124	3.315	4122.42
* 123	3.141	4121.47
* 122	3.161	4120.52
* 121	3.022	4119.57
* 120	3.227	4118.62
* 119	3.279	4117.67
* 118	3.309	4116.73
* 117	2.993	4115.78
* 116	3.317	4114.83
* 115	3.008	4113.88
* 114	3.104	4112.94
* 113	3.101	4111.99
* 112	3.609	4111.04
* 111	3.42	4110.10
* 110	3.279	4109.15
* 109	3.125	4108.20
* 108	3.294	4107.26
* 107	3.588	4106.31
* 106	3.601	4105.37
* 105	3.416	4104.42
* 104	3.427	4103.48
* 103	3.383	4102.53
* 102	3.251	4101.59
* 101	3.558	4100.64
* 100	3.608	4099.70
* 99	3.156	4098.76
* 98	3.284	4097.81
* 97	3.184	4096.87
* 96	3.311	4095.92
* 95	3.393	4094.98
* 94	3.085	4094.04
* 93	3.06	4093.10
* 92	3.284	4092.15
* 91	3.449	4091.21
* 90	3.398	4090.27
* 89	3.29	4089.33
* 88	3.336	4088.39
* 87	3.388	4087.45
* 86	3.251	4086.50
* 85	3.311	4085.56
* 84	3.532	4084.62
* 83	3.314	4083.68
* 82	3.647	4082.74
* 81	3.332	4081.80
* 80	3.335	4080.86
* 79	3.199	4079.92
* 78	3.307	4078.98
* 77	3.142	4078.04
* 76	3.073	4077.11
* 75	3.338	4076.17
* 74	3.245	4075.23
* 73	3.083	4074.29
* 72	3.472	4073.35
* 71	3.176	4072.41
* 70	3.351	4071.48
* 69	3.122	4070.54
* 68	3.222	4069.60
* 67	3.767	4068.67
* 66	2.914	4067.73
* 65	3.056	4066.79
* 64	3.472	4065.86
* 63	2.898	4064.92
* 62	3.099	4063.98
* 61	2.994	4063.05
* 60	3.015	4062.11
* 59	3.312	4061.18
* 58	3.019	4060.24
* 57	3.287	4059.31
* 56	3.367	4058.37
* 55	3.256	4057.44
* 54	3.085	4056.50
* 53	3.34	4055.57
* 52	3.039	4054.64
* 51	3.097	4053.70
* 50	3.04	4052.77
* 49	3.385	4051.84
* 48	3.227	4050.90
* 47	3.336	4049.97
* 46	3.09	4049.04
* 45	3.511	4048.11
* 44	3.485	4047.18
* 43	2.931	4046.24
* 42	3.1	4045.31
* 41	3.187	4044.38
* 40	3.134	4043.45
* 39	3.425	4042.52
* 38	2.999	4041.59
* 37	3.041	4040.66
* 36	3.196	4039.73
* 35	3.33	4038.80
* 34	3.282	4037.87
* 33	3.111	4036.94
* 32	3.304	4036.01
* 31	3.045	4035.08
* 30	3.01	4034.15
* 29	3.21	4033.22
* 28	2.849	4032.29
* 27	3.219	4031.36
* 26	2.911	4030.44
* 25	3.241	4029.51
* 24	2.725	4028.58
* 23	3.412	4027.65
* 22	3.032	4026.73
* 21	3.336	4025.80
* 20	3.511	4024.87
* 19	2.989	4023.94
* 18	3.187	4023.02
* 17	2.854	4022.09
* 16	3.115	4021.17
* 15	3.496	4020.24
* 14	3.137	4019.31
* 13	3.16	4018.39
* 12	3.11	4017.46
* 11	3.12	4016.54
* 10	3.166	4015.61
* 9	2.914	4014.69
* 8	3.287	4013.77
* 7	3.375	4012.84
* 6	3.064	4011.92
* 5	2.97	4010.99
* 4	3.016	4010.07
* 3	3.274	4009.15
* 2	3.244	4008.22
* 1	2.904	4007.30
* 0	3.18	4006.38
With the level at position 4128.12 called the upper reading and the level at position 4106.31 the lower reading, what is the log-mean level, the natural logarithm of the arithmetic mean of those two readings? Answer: 1.26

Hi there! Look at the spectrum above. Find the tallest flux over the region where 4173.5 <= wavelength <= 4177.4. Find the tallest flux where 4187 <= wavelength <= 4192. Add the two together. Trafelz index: 6.46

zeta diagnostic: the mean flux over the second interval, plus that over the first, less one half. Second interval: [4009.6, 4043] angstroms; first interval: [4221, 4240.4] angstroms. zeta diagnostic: 5.5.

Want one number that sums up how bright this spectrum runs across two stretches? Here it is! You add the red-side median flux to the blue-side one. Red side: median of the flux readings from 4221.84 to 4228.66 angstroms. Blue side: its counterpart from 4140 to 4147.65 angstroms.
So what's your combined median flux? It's 5.99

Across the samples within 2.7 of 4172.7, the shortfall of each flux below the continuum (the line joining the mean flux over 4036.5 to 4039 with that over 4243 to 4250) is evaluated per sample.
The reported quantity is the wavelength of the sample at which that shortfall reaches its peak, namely 4174.00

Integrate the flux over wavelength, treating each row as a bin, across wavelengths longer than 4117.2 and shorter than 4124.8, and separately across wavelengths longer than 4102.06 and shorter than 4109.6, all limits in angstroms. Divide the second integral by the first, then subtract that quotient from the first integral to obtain 23.1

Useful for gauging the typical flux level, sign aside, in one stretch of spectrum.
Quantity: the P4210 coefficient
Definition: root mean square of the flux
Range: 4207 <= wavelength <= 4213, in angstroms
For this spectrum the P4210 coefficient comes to 2.83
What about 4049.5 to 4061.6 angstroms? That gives 3.22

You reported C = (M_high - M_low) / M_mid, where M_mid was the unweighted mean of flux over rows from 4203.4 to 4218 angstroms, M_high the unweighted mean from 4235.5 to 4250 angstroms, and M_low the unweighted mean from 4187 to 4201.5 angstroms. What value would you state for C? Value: 0.031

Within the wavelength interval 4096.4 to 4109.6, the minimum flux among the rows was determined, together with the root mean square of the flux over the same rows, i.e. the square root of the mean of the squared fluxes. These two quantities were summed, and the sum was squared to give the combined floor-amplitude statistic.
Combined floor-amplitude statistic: 42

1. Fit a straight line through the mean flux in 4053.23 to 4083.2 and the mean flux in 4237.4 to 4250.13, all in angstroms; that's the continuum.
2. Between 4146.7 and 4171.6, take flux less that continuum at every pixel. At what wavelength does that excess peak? 4158.65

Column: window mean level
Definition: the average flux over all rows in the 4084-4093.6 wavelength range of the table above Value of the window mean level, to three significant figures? 3.33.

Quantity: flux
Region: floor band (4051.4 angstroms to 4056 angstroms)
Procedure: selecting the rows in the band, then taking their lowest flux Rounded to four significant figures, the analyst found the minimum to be 3.039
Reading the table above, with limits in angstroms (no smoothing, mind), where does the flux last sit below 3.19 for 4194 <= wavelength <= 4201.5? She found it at 4200.99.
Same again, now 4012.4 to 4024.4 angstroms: 4023.94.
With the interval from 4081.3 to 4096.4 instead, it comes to 4094.04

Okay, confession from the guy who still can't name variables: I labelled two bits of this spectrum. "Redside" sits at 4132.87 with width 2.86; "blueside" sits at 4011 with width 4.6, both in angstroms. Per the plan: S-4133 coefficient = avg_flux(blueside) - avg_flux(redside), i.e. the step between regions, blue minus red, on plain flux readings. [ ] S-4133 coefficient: 0.0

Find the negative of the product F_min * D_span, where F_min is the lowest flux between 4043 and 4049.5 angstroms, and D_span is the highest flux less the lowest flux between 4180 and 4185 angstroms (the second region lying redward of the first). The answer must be -1.8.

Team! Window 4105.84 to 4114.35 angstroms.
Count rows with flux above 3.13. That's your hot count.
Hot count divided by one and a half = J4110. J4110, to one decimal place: 3.3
